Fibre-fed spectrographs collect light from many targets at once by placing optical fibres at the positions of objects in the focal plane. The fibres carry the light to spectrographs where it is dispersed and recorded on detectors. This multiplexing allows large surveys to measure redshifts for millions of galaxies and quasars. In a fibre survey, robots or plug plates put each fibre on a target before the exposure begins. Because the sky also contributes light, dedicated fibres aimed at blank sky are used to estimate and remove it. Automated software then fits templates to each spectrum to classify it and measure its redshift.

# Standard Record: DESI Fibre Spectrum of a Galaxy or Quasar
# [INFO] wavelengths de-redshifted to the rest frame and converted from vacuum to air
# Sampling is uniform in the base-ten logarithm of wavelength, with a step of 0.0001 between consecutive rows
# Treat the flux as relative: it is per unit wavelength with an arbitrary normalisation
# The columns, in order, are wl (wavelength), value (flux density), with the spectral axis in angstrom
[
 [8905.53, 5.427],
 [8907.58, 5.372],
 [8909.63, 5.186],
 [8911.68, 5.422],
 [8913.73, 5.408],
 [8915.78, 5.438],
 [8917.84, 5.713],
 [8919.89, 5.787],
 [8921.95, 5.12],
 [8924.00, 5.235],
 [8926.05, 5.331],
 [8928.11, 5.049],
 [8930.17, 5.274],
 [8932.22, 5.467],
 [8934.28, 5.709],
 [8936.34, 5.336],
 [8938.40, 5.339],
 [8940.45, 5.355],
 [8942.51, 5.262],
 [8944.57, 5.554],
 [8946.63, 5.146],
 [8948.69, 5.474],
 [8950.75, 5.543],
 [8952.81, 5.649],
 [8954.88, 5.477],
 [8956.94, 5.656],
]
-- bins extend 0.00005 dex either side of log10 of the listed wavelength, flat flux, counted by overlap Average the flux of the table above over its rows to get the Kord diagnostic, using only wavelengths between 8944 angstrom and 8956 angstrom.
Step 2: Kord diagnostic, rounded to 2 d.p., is 5.47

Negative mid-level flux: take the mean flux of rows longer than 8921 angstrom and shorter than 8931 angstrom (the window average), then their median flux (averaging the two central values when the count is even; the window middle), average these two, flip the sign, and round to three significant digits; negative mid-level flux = -5.22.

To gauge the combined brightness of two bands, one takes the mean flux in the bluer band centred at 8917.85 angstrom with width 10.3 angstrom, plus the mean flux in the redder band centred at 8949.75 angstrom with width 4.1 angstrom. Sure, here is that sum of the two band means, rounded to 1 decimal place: 11.0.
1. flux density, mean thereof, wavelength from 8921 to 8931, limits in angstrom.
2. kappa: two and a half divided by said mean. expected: 0.481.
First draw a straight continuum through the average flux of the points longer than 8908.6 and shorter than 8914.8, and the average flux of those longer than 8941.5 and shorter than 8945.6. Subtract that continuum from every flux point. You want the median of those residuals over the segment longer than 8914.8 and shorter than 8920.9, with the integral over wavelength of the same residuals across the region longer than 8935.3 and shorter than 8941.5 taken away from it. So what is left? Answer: 0.7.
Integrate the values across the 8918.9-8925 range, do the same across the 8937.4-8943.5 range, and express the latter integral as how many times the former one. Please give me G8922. 0.99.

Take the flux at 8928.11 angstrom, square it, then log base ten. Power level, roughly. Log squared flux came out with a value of 1.41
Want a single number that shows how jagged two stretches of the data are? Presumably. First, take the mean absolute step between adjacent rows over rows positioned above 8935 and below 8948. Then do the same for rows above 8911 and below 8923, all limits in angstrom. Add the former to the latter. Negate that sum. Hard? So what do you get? -0.374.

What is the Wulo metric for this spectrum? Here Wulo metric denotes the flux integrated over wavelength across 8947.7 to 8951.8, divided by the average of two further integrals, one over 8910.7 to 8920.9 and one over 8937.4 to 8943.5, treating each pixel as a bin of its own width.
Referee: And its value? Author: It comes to 0.5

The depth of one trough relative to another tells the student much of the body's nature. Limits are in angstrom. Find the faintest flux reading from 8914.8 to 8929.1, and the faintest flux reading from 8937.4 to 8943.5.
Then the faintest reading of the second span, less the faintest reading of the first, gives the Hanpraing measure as 0.21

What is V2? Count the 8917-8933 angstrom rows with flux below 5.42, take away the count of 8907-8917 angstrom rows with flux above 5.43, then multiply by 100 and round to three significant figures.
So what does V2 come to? 400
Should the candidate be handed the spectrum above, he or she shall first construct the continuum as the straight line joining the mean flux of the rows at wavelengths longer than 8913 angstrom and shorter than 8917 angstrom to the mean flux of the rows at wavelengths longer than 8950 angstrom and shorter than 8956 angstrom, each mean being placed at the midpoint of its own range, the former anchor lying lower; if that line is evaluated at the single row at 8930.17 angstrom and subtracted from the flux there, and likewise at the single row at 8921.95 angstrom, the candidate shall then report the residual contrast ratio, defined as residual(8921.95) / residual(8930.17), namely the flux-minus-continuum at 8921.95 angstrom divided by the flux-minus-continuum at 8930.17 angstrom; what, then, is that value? 2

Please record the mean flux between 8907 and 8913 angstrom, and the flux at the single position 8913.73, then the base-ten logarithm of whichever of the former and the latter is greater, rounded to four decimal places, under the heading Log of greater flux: 0.7330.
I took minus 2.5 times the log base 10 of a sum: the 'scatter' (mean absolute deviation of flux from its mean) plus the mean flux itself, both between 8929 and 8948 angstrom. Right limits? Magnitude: -1.853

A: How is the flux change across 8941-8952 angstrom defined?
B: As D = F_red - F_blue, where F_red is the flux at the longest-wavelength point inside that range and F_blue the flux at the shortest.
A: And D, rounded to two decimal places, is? 0.28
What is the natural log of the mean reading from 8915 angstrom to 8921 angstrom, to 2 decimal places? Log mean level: 1.73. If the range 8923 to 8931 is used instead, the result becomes 1.65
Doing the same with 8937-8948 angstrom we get 1.67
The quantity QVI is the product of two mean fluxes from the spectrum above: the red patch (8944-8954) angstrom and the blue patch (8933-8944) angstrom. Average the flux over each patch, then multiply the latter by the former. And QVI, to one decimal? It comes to 29.6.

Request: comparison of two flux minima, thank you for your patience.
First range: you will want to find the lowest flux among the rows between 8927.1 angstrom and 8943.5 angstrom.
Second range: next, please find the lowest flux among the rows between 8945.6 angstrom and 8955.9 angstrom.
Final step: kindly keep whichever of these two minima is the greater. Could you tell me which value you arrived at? 5.15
